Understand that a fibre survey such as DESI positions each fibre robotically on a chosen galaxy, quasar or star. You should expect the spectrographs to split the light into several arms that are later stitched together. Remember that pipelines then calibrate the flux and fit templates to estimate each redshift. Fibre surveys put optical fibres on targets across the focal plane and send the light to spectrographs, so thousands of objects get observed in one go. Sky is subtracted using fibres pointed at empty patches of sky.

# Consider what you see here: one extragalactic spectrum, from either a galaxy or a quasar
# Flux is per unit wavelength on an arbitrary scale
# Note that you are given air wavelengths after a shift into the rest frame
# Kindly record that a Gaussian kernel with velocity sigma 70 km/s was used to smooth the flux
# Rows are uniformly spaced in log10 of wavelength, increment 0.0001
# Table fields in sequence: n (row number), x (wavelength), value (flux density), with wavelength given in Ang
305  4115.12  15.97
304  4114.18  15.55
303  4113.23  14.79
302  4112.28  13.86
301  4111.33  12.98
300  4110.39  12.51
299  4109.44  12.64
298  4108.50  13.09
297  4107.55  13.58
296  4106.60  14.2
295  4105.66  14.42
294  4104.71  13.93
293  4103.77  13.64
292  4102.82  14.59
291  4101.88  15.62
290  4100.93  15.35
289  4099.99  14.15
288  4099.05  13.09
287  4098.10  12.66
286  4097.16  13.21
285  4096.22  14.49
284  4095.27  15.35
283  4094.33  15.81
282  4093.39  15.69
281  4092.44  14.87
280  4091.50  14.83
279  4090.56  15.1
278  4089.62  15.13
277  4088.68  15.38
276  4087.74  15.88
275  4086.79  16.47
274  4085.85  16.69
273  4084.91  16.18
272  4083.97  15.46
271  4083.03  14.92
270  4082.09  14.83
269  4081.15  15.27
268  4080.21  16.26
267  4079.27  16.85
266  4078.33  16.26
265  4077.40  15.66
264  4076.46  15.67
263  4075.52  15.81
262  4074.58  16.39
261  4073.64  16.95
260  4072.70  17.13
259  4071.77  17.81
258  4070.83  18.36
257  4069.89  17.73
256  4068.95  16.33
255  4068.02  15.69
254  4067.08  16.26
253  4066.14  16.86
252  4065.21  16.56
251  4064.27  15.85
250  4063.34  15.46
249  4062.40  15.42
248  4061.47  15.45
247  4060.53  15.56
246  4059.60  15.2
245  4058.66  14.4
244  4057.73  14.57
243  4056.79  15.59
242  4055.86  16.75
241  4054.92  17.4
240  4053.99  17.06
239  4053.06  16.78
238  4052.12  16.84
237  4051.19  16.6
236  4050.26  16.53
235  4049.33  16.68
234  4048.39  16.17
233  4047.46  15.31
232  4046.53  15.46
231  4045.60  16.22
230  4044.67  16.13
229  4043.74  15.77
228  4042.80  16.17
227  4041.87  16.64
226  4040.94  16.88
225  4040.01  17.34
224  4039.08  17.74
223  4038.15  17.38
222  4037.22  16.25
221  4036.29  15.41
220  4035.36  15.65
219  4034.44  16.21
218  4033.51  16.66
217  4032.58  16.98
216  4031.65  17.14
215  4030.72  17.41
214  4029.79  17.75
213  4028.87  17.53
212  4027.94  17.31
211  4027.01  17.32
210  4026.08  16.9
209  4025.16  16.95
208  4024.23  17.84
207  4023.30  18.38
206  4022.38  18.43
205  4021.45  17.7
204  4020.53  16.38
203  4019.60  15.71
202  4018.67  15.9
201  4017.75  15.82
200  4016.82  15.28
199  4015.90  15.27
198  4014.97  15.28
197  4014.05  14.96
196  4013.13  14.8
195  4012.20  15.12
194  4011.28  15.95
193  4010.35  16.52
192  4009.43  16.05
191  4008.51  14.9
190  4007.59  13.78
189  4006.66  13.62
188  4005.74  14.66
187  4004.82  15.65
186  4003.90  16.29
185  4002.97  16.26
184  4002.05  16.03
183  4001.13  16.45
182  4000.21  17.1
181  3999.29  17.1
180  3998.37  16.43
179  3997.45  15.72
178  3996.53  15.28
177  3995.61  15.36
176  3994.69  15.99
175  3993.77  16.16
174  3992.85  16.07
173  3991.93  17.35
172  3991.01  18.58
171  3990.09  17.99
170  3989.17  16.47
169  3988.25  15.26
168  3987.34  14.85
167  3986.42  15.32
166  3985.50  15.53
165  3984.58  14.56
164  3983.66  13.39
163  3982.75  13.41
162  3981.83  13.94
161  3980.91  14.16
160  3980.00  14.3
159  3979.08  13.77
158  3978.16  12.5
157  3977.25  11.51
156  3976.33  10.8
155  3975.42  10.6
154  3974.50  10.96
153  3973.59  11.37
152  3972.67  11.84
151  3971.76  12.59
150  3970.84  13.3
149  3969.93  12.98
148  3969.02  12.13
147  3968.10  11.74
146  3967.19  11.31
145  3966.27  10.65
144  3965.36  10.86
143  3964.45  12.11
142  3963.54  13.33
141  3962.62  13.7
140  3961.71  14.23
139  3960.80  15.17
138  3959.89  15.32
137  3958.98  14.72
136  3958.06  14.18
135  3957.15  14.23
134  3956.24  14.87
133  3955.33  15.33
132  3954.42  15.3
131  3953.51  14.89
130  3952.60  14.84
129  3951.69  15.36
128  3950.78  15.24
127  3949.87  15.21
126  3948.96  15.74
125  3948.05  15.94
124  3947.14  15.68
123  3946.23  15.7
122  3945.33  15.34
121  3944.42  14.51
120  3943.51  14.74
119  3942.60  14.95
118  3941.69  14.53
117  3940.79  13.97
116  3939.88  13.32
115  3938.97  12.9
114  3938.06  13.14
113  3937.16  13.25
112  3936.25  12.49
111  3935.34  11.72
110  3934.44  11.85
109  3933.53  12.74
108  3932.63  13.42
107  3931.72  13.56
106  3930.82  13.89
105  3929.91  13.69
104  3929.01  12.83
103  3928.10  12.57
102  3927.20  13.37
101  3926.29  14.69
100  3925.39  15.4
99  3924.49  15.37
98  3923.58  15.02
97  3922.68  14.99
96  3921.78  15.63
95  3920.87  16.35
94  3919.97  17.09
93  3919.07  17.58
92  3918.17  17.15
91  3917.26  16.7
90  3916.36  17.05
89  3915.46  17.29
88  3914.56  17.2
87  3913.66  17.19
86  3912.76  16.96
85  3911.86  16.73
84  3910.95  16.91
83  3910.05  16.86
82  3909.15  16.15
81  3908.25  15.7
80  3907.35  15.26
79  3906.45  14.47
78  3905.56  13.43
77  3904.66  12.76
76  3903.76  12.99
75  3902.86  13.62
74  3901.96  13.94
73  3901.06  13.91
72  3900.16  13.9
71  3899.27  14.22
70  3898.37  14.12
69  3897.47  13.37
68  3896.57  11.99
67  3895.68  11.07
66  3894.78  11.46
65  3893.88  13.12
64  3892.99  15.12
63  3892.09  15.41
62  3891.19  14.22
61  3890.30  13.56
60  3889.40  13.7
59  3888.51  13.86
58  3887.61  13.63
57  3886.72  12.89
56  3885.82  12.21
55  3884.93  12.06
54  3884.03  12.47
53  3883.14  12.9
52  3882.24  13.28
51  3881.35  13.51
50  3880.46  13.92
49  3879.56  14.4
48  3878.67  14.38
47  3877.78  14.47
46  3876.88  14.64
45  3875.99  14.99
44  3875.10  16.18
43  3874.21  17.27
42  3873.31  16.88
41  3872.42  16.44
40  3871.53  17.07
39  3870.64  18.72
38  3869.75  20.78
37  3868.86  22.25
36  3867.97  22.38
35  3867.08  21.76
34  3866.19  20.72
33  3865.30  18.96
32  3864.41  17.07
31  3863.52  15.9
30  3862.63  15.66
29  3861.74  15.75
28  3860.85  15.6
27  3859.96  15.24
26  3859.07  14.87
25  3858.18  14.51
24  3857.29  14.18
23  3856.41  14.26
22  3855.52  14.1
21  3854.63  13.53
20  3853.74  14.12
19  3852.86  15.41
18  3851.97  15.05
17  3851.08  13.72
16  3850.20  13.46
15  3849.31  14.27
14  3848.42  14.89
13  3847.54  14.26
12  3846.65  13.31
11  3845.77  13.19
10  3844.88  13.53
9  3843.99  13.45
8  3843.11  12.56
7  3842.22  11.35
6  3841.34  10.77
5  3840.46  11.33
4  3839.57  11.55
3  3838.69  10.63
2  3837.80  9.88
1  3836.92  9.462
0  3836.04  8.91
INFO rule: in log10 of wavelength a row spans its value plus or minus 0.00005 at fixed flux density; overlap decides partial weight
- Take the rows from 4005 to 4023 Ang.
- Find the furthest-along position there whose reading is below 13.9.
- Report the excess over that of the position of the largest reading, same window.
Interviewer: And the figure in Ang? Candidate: 14.8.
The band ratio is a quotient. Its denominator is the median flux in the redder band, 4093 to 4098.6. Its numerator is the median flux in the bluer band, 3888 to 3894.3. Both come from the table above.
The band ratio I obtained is 0.93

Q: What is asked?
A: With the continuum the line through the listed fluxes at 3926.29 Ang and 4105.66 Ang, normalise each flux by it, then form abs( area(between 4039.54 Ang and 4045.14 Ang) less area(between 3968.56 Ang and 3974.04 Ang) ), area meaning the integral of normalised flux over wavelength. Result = 1.7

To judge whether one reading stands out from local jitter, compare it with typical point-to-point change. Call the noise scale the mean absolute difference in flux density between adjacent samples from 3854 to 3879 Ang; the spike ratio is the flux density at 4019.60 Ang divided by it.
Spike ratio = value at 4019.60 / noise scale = 22.5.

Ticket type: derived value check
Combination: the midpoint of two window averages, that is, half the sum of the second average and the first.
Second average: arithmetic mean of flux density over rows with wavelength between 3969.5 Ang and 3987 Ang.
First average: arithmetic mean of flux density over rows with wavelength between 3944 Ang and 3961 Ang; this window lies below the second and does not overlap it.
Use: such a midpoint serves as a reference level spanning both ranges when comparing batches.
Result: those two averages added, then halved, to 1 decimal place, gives 14.1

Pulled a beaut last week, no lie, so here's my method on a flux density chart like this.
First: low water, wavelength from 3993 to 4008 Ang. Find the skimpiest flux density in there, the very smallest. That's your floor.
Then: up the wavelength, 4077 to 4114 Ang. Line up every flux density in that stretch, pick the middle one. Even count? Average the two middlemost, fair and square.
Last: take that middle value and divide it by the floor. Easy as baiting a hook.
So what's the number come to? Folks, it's 1.09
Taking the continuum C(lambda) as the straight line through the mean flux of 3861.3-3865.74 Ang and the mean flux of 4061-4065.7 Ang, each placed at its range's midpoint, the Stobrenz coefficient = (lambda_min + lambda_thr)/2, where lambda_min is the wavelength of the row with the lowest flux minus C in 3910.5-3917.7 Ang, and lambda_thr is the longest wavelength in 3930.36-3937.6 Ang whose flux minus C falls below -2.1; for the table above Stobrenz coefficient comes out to 3927.2 Ang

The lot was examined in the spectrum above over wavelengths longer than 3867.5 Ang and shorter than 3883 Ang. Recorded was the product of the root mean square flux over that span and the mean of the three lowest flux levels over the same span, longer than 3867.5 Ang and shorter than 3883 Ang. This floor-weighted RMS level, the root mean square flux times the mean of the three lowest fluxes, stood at 228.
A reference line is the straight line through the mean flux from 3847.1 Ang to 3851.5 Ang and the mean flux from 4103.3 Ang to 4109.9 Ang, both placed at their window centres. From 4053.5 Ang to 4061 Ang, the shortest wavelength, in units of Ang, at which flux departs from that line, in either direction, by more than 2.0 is 4053.99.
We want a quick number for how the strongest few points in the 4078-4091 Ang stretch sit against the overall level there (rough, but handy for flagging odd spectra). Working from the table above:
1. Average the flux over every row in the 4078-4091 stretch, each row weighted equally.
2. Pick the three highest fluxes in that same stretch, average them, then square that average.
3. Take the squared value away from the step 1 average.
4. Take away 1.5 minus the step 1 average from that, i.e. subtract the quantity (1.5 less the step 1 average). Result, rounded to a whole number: -248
